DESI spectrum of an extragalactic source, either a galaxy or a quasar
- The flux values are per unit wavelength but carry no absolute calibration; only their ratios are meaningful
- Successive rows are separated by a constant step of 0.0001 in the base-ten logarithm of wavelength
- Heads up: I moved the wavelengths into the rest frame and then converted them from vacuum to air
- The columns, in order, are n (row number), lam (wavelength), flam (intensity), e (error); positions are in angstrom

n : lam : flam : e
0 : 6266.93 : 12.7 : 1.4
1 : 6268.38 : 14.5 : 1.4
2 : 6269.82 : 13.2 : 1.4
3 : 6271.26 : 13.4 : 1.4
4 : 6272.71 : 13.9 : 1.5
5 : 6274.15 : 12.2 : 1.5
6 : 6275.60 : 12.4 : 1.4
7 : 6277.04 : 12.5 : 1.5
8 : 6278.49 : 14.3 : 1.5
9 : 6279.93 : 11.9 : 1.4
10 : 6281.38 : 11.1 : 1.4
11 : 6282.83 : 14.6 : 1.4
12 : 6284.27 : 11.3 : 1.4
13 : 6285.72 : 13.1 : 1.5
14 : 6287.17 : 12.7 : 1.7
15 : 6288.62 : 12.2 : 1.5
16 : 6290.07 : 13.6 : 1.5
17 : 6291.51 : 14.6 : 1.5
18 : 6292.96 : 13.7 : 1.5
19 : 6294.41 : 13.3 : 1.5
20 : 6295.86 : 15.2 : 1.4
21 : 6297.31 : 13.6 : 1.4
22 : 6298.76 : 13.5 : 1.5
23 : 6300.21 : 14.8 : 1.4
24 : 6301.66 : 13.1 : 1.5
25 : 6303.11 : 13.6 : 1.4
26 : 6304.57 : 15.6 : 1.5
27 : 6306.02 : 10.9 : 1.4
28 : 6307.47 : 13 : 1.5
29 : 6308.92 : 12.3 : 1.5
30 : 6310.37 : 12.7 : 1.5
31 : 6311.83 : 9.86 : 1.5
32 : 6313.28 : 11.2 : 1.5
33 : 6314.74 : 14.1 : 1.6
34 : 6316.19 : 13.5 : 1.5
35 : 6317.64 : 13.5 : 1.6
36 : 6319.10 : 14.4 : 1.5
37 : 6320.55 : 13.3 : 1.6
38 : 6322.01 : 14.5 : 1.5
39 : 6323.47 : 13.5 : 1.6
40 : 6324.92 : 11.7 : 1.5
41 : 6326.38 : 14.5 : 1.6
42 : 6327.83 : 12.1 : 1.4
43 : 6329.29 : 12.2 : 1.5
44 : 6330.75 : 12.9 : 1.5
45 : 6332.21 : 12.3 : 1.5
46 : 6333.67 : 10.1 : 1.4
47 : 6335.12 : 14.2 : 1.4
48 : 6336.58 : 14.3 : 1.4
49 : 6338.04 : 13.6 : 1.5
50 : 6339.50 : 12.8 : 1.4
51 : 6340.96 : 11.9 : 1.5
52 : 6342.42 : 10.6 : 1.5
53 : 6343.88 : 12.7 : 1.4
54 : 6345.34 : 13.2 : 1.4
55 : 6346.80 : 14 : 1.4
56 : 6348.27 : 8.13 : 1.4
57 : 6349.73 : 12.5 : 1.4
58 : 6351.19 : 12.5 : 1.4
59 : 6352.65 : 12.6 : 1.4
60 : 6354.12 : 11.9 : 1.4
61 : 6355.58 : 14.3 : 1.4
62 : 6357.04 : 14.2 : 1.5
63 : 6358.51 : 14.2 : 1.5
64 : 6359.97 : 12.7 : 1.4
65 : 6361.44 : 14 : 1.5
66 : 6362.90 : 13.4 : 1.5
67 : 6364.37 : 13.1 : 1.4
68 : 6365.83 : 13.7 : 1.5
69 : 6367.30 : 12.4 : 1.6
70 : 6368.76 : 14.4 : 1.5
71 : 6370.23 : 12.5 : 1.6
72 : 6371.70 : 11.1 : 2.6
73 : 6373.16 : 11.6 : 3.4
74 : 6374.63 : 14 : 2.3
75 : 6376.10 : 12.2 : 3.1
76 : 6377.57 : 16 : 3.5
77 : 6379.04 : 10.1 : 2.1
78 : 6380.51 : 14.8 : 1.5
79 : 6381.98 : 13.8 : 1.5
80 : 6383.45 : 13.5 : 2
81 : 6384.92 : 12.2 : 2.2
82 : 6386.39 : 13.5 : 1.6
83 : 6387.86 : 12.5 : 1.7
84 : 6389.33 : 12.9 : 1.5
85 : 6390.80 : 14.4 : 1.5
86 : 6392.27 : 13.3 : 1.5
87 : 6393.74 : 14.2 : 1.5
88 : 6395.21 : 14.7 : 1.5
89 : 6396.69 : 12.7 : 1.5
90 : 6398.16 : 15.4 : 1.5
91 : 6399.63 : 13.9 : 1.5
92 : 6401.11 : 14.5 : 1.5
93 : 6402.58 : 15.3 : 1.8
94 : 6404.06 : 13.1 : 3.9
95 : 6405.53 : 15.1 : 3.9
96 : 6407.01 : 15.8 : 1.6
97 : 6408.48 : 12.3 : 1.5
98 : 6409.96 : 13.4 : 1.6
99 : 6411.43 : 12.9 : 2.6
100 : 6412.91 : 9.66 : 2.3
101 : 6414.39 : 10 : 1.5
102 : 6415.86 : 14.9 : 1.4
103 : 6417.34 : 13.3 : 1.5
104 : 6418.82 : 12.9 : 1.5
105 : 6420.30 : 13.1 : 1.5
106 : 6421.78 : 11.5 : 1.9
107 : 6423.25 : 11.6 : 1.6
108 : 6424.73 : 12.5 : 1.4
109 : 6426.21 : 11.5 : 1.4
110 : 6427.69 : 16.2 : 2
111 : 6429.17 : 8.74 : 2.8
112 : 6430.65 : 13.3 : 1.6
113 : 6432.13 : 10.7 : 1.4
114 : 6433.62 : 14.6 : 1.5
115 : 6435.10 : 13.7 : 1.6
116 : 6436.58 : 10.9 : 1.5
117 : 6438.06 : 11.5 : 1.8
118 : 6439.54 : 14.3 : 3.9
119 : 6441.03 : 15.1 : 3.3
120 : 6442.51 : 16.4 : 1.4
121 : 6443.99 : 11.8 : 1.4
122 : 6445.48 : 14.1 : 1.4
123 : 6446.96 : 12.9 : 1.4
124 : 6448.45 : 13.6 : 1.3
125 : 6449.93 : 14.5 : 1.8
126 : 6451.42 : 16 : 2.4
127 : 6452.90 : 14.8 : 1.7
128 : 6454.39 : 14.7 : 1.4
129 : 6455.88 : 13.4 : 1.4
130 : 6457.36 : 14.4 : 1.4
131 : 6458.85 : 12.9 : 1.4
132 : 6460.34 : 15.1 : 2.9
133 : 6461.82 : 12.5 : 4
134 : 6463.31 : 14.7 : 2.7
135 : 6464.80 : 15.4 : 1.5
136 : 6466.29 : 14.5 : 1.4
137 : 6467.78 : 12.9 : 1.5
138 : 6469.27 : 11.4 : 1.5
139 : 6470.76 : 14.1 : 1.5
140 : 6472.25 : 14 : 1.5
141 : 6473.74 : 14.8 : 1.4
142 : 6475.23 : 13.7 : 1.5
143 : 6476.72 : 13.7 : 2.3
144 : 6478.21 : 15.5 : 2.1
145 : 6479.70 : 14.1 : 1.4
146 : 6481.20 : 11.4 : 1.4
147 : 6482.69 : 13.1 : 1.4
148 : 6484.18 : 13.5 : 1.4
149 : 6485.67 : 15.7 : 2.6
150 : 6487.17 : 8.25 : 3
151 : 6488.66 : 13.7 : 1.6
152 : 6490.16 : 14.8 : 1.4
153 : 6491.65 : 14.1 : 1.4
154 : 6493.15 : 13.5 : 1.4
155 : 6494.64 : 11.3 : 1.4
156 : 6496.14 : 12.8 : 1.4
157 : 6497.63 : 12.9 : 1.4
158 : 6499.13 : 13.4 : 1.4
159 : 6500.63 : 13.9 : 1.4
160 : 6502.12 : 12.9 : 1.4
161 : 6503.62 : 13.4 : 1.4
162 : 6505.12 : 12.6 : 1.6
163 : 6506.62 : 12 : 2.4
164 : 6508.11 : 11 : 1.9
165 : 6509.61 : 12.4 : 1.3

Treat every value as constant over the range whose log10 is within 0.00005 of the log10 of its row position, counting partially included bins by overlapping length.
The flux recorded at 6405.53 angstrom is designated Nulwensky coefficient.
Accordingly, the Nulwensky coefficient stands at 15.1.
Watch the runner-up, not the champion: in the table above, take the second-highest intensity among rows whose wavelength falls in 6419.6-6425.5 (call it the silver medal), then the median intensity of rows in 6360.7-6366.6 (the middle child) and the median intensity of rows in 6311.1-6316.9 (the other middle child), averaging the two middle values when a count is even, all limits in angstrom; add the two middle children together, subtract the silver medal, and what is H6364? 13.4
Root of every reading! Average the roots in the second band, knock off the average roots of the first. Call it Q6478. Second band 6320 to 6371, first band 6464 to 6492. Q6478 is -0.10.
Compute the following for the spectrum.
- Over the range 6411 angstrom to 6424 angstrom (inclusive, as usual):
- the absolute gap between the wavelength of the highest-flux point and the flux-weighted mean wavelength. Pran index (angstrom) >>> 1.5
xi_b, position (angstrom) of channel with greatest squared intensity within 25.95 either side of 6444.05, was 6442.51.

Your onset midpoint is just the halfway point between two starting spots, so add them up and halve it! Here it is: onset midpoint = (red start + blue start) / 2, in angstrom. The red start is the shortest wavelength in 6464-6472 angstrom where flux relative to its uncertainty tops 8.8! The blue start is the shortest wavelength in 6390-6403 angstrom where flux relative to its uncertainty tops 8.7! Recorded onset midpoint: 6427.8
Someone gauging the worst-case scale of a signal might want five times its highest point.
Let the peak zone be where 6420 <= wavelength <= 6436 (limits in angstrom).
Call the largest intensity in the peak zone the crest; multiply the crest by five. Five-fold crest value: 81.0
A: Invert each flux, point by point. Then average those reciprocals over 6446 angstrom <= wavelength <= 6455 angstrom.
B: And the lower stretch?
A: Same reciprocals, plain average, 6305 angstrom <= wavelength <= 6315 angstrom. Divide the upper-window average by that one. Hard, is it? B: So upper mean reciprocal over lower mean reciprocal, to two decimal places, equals 0.83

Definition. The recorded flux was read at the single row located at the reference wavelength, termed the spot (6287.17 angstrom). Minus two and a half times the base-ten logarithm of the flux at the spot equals -2.76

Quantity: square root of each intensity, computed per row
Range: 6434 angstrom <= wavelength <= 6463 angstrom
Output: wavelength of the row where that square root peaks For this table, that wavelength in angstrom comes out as 6442.51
